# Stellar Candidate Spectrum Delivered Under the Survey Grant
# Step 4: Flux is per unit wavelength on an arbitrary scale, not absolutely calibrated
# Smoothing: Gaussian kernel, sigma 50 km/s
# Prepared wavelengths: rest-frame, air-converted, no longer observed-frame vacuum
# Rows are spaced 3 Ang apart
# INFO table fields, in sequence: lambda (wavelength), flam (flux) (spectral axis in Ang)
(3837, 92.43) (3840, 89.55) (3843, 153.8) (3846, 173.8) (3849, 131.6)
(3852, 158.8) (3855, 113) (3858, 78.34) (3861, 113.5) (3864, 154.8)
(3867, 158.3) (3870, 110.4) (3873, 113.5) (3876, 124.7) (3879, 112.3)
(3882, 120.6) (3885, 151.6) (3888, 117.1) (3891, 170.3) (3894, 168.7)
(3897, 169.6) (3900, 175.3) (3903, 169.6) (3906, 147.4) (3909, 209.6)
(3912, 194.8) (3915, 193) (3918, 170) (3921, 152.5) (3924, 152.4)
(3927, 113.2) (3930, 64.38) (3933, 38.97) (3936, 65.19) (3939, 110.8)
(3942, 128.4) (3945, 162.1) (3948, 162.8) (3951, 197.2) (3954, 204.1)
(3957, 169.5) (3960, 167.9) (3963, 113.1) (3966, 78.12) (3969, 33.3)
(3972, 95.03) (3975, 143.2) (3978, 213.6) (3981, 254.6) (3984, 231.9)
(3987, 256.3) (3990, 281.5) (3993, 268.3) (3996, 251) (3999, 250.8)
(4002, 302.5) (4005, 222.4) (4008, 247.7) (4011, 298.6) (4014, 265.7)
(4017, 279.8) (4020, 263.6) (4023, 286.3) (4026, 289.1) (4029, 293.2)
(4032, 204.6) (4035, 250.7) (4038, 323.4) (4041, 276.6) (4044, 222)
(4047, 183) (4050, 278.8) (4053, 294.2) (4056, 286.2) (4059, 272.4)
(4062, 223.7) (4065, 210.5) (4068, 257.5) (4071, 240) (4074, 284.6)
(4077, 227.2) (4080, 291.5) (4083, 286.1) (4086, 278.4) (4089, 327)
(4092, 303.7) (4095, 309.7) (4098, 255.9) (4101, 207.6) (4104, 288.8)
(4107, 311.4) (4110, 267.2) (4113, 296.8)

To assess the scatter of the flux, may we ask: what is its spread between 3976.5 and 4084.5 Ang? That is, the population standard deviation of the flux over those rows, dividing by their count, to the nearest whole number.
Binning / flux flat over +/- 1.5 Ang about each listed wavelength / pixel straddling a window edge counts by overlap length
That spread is 32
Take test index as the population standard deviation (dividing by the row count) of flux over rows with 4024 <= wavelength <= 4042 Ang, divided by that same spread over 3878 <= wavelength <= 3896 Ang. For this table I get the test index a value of 1.5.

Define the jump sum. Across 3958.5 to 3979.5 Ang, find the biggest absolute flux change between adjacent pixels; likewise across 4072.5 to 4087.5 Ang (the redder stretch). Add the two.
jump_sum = 135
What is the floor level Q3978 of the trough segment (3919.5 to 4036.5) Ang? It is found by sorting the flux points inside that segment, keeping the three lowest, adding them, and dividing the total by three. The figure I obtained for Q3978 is 46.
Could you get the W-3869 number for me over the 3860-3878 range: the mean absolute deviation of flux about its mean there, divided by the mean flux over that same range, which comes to 0.14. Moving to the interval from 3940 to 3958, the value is 0.12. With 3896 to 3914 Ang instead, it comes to 0.09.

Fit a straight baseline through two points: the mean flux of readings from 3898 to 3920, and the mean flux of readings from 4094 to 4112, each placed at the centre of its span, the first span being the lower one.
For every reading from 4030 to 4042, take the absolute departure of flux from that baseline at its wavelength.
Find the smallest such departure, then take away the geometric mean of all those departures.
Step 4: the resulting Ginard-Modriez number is -21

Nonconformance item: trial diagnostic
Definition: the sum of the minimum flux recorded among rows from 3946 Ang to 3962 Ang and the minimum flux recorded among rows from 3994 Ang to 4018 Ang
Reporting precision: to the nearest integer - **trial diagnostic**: 385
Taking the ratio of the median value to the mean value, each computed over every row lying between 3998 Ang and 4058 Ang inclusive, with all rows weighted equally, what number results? 1.04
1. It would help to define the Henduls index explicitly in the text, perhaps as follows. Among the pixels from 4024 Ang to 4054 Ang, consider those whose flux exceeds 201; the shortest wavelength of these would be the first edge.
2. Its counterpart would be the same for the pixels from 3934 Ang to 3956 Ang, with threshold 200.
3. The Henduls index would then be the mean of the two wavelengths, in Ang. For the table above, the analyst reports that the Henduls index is 3990.0 Ang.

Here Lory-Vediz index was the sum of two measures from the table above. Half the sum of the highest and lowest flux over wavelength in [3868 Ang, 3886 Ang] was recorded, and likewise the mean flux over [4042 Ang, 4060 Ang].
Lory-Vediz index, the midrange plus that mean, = 387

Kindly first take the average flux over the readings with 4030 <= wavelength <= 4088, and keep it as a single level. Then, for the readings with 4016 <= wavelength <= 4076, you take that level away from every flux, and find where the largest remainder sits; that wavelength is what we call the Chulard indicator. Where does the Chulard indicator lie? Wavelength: 4038 Ang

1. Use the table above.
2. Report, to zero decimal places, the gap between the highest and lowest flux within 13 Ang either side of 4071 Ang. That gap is 81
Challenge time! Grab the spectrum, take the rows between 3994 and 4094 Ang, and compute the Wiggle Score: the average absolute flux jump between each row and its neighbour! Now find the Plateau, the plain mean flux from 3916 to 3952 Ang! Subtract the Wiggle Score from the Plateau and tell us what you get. 90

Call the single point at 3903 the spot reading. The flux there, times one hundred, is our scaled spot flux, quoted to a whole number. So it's 16960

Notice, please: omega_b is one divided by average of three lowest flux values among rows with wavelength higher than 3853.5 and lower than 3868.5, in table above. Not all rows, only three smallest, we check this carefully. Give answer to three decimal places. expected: 0.010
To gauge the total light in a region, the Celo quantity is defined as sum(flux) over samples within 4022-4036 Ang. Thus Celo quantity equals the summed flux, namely 1324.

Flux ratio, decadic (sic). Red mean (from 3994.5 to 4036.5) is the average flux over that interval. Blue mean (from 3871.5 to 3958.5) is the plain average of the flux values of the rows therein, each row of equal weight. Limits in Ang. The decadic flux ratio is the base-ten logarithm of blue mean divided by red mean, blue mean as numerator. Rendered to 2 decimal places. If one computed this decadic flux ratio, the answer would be -0.26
